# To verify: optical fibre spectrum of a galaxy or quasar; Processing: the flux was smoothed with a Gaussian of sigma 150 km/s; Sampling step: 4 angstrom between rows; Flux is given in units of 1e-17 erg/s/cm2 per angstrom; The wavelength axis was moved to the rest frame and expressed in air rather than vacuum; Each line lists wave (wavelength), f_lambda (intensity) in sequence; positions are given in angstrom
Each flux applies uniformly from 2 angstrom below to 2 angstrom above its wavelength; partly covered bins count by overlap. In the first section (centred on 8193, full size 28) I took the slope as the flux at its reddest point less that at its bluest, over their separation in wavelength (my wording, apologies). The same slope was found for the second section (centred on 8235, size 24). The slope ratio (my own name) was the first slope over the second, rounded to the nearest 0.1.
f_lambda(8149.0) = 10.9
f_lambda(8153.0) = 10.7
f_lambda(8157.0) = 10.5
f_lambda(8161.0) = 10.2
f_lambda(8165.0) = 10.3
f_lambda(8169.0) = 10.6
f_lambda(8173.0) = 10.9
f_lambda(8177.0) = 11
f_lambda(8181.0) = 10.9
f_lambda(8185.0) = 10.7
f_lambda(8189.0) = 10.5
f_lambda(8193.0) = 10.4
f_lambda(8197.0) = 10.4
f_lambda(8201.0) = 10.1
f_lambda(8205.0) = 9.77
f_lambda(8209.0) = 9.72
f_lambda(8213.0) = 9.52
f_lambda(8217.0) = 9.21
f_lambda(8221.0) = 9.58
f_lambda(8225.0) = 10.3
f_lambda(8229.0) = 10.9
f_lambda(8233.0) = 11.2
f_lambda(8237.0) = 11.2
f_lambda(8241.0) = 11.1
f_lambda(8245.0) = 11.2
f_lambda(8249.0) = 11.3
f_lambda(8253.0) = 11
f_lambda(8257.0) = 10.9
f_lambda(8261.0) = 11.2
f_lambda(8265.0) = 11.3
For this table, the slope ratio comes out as -1.0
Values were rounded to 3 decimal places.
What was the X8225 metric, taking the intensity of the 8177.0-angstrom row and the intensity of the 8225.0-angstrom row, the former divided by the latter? 1.068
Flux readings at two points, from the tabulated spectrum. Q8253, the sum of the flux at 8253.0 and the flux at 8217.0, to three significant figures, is 20.2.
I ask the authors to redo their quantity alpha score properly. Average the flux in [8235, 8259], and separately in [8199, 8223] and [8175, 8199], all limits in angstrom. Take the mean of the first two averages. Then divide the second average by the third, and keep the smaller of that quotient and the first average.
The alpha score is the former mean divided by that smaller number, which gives 11.5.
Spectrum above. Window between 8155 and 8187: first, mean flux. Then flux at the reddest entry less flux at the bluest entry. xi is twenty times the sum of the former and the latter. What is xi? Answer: 217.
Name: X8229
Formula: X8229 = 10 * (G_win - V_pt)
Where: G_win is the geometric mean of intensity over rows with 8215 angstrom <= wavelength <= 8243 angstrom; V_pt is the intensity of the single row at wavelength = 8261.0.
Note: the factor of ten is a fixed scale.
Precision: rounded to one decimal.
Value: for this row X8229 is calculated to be -7.3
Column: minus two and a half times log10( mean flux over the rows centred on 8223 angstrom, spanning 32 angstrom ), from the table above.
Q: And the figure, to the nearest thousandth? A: -2.522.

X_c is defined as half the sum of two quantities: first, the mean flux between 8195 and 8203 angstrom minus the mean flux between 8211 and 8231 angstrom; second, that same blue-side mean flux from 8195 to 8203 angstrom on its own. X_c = 5.30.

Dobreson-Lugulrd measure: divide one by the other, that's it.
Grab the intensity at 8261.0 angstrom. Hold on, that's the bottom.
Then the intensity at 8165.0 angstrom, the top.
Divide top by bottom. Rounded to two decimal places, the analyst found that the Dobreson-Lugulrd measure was 0.92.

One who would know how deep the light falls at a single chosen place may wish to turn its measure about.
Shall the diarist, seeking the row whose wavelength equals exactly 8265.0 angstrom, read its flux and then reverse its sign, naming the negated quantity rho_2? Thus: -11.3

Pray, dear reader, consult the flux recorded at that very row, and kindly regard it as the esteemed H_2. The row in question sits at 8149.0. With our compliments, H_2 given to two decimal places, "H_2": 10.90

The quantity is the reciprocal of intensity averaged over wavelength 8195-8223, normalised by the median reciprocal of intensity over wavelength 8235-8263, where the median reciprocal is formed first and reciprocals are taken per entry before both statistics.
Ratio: 1.15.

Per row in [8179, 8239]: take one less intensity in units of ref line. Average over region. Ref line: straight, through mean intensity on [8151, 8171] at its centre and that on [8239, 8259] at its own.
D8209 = 0.05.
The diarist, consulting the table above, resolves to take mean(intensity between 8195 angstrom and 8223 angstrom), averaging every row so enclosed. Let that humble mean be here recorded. 9.76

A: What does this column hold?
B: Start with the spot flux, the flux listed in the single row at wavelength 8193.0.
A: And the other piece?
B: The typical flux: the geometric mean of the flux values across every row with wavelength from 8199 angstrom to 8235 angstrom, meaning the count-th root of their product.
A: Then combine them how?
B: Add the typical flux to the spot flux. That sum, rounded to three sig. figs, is 20.4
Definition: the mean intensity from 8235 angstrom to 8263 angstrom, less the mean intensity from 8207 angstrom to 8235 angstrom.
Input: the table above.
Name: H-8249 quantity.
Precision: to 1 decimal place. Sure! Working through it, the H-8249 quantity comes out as 1.1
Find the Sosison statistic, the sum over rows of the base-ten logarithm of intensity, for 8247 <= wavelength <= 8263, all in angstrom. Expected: 4.2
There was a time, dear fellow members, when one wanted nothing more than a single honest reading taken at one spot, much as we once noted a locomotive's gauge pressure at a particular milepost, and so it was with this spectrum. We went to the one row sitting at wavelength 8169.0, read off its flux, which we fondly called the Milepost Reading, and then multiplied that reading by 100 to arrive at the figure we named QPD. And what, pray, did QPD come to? 1060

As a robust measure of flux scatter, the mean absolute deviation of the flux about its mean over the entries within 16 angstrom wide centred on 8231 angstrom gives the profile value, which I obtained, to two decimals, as 0.30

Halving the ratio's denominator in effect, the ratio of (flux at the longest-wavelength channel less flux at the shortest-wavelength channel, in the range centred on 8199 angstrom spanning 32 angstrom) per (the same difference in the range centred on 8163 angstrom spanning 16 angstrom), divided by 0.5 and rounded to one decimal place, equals -23.6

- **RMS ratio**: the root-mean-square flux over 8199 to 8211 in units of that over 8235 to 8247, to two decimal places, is 0.88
